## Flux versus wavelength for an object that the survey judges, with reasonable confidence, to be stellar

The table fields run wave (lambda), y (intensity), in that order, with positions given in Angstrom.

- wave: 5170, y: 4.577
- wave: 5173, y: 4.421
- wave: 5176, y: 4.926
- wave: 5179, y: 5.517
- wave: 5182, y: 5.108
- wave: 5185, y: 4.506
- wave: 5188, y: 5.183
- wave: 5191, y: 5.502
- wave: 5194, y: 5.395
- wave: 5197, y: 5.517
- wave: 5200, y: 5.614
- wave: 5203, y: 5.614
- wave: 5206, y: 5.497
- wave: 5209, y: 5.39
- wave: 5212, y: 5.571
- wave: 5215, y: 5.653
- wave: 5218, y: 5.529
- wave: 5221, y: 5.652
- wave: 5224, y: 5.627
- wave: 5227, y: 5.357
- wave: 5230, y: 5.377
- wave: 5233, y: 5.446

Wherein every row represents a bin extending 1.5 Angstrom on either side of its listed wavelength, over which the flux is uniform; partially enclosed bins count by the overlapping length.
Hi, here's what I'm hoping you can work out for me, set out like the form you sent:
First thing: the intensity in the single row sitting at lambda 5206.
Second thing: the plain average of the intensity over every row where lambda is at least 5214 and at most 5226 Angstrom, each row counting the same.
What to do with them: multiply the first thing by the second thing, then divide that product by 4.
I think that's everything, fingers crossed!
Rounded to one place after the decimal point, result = 7.7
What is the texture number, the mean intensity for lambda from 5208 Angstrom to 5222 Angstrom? 5.56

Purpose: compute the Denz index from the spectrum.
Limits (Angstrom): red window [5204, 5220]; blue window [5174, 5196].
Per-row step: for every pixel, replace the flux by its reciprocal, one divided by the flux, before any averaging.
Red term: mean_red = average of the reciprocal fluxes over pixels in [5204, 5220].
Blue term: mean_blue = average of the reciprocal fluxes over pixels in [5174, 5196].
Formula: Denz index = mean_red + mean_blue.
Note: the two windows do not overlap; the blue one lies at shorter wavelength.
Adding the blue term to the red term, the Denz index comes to 0.376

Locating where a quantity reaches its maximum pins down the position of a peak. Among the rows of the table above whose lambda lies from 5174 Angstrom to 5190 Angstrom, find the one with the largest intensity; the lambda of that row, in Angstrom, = 5179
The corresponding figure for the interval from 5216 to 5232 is 5221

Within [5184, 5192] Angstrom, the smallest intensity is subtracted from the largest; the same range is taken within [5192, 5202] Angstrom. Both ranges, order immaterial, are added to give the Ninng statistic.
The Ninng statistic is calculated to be 1.2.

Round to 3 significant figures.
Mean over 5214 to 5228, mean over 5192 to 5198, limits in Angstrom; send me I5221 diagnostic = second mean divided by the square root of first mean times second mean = 0.990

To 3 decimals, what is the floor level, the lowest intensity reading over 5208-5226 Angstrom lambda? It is 5.390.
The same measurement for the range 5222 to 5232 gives 5.357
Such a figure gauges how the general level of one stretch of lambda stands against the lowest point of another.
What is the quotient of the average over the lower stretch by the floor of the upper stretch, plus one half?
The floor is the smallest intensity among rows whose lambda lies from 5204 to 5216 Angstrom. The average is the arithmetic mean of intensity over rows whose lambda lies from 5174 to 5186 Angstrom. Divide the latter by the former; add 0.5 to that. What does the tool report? 1.43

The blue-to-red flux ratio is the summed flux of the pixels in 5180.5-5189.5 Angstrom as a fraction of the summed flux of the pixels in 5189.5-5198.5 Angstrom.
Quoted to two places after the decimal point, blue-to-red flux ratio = 0.90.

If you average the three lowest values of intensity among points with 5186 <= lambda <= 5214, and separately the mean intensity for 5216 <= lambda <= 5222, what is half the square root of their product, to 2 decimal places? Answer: 2.73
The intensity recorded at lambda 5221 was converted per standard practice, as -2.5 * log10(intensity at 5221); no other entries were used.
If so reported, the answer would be -1.881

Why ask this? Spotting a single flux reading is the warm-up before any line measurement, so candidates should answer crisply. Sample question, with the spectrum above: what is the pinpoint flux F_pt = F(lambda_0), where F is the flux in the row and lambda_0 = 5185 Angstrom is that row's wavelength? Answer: 4.506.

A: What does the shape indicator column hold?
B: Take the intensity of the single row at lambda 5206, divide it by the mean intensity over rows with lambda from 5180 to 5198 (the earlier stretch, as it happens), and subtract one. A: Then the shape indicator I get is 0.057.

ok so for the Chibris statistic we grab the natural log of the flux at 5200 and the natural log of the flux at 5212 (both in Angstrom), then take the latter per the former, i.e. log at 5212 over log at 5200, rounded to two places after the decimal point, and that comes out 1.00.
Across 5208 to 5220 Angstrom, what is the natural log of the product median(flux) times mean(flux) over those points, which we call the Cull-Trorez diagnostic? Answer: 3.43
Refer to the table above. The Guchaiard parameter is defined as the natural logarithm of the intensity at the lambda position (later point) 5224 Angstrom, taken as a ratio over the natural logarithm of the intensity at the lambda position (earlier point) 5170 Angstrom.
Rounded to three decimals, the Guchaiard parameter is 1.136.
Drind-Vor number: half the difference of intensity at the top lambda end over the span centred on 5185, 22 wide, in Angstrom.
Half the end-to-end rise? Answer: 0.23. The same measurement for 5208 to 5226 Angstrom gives 0.12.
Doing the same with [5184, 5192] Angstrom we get 0.50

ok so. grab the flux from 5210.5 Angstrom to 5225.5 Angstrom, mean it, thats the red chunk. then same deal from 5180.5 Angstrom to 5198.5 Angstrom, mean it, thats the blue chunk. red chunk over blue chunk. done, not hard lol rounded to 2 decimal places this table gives 1.08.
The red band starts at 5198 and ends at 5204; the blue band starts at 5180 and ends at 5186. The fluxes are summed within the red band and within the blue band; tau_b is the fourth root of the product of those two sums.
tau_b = 3.223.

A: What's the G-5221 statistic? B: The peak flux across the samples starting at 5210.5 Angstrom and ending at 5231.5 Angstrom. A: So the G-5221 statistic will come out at 5.653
